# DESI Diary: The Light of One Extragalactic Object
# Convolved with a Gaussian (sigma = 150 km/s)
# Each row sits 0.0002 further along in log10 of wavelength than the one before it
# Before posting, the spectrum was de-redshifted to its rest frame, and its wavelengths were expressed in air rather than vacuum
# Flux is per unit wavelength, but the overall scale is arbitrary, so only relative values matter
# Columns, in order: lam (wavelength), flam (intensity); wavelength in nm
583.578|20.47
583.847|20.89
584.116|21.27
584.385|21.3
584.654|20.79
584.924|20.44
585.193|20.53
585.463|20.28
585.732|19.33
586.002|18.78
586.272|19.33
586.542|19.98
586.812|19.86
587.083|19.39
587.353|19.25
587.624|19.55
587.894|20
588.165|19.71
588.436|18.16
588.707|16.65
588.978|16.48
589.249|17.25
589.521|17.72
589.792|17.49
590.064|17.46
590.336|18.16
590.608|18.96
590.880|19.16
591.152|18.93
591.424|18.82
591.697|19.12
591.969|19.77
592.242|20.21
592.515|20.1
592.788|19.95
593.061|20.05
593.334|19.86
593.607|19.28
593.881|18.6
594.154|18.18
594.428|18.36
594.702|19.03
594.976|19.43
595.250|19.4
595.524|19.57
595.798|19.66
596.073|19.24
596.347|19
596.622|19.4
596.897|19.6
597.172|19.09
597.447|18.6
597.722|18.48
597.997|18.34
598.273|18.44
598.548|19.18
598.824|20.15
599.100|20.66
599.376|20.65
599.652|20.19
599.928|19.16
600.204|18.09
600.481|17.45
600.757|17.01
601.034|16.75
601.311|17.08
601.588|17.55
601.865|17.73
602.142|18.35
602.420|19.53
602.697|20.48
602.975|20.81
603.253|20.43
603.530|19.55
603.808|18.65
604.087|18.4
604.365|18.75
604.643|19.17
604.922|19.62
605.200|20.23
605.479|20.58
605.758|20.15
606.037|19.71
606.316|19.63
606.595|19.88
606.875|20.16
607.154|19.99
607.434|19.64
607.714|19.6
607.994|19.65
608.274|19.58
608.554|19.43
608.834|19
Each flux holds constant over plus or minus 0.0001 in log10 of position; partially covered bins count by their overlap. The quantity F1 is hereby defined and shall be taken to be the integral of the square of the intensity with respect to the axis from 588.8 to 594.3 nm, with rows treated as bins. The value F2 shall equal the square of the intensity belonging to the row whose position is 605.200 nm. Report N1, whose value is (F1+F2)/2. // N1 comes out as 1176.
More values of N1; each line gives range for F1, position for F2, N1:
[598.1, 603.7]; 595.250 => 1199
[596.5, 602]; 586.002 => 1139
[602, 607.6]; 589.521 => 1243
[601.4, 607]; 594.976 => 1250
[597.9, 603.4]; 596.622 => 1176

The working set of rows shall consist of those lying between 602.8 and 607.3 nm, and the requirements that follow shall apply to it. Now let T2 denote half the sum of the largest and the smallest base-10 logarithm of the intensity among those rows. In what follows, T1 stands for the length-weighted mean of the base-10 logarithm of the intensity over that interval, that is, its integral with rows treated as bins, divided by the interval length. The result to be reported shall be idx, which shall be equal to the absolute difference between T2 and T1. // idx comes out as 0.003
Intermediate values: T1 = 1.30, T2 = 1.29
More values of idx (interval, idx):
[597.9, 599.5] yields 0.002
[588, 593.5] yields 0.010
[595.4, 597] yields 0.002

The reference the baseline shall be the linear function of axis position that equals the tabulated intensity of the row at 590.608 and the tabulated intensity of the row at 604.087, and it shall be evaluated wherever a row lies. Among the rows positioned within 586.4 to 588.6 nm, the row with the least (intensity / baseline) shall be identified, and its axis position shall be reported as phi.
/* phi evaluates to 588.436 nm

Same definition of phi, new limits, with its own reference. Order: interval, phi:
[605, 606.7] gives 606.316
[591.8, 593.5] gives 591.969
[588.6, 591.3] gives 588.978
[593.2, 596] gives 594.154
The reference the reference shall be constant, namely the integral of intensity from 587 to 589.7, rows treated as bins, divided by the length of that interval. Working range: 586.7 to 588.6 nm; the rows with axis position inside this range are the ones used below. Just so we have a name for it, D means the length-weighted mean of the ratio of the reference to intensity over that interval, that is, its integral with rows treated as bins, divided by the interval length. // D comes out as 0.95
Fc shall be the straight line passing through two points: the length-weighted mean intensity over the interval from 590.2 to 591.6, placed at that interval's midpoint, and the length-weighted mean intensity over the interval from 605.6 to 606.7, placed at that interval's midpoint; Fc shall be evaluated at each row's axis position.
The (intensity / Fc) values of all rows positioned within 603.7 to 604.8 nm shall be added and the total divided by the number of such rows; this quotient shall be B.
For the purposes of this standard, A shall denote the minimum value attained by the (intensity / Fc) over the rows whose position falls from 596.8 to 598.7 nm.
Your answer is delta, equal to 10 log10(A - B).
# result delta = -36.4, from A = 0.95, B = 0.950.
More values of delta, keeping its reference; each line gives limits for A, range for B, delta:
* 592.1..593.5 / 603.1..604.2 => -11.7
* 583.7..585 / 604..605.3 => -8.6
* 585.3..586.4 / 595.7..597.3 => -20.3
